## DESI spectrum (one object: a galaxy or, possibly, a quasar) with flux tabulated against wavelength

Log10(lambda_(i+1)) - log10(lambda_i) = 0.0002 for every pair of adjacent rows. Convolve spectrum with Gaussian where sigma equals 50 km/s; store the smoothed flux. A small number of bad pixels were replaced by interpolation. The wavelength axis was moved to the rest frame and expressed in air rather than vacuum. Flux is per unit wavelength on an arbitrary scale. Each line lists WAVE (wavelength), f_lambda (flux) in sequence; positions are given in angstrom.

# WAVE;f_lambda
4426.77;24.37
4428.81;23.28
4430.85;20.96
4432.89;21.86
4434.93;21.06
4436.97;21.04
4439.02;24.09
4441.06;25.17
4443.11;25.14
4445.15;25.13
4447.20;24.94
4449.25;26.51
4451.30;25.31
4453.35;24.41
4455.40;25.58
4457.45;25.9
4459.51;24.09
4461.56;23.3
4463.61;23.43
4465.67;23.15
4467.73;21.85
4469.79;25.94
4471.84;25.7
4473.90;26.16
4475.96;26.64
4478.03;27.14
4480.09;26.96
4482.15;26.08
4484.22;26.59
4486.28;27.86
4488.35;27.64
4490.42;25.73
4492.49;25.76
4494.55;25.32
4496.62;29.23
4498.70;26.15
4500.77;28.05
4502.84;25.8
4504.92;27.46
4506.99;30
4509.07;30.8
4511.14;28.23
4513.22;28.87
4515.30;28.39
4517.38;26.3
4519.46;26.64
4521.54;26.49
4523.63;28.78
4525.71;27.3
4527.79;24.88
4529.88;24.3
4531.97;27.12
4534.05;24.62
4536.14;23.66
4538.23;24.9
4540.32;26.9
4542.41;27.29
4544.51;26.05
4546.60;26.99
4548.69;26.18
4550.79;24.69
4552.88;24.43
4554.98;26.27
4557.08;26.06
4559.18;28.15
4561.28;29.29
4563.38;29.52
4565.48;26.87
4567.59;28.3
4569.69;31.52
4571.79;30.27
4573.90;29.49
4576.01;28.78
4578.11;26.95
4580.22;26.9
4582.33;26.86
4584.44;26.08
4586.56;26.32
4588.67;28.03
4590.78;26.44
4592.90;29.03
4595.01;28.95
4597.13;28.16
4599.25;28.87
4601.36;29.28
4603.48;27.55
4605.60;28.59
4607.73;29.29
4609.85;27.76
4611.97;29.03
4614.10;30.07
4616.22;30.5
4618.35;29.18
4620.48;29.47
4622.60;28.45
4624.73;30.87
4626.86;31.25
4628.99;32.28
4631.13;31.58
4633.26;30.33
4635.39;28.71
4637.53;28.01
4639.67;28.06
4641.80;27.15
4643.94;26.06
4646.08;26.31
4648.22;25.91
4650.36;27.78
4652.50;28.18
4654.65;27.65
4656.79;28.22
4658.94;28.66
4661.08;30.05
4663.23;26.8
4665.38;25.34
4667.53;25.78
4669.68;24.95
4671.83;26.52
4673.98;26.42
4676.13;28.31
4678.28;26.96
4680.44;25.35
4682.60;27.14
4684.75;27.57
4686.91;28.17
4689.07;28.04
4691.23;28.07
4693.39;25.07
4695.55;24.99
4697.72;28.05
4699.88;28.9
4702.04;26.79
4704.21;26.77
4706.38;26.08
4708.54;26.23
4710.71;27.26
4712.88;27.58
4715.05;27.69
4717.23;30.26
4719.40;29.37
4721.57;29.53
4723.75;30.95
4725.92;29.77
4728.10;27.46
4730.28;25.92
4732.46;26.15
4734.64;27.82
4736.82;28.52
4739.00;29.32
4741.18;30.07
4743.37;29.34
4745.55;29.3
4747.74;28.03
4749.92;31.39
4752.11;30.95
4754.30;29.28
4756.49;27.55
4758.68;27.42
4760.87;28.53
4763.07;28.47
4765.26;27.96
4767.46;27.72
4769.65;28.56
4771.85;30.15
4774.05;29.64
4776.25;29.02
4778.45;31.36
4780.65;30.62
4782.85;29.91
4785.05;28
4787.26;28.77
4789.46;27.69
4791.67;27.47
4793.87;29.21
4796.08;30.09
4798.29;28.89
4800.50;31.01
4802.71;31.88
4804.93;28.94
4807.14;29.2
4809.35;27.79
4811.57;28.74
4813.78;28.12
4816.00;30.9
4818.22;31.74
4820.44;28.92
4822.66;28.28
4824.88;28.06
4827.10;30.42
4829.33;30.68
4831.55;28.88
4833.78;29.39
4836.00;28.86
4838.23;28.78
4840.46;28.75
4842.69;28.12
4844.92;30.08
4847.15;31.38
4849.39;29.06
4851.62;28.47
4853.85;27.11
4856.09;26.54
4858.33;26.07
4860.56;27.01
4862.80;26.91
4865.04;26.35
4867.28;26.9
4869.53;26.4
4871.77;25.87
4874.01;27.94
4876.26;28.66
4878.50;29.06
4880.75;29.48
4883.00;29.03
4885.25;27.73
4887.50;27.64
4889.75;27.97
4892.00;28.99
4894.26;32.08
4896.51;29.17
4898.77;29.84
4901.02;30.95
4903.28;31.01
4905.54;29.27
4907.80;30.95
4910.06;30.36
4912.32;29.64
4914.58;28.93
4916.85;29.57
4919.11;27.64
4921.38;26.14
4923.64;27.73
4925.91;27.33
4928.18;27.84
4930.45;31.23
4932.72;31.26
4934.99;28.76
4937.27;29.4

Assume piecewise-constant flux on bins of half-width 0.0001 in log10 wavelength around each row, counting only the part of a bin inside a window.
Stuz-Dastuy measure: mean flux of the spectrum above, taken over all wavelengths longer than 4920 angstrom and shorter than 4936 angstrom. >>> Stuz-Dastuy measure 28.6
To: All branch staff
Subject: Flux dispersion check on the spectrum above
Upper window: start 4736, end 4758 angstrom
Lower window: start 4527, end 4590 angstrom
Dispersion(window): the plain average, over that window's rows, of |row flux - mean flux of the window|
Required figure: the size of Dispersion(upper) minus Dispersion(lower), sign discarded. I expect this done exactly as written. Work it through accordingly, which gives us 0.6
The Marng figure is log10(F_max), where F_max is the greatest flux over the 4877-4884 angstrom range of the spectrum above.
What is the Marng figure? 1.47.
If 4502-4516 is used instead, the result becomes 1.49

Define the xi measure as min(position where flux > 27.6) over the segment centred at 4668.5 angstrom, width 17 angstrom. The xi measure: 4661.08 angstrom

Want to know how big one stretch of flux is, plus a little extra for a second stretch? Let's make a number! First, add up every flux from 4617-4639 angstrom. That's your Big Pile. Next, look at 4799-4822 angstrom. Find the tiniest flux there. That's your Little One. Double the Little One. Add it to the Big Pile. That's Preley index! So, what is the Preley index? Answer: 356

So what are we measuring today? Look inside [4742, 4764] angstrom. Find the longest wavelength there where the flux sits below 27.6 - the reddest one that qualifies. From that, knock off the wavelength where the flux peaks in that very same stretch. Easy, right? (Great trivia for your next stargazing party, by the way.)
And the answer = 8.8 angstrom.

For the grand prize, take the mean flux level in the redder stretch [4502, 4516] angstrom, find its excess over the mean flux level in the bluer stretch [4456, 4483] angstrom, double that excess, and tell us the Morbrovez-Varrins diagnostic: 7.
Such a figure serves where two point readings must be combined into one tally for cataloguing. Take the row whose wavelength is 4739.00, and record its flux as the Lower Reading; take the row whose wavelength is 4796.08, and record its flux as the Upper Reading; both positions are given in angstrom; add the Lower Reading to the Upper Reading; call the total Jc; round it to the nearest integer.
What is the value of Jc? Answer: 59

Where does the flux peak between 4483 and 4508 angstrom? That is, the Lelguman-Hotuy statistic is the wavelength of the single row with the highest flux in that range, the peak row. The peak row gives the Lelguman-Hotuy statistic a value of 4506.99 angstrom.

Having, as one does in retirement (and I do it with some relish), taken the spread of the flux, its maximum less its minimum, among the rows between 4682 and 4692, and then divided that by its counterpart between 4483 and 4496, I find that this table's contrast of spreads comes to 0.4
